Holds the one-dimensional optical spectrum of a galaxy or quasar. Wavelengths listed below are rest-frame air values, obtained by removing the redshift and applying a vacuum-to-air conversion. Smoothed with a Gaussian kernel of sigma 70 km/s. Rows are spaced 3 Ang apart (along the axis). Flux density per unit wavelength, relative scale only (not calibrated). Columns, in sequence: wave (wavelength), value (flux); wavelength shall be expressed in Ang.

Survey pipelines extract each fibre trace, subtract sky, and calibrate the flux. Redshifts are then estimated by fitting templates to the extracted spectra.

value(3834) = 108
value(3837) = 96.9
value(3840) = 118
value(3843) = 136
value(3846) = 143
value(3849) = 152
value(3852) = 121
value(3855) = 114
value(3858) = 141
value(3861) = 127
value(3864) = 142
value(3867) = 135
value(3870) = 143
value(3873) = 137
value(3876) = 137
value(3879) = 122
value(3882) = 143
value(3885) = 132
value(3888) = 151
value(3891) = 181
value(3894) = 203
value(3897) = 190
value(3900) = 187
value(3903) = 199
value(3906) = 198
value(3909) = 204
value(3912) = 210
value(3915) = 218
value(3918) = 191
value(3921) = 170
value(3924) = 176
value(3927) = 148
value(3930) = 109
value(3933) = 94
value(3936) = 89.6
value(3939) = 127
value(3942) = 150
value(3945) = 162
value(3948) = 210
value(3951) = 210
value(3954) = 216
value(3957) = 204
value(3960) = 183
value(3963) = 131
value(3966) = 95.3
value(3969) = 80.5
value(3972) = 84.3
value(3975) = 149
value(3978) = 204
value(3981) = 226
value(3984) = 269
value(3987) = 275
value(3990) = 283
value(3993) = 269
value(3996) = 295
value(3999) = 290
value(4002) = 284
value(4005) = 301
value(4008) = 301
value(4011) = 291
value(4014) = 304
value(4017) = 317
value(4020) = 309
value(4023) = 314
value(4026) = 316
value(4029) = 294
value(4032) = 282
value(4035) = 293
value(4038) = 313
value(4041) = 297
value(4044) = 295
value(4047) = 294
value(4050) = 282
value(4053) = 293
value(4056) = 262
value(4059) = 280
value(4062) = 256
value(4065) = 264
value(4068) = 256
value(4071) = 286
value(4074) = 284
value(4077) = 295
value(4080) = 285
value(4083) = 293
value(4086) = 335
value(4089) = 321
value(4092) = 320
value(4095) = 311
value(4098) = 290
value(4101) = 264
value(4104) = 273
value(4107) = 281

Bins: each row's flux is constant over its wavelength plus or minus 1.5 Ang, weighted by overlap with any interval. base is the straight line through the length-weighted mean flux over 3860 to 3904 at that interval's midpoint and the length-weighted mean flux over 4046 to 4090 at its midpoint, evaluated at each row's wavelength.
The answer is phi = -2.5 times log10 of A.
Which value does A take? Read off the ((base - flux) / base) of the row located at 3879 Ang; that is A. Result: 1.7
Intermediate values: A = 0.20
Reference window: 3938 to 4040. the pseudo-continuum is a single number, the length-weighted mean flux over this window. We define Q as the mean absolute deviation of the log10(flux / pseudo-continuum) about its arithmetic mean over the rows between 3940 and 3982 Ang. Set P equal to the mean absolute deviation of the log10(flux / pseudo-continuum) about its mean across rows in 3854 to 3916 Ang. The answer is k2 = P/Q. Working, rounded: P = 0.08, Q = 0.126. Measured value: 0.7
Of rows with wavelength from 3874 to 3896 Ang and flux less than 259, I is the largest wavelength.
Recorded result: 3894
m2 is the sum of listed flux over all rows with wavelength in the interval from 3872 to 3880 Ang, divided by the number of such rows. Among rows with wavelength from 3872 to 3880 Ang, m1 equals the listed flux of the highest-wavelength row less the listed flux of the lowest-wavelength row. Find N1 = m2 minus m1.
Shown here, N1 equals 147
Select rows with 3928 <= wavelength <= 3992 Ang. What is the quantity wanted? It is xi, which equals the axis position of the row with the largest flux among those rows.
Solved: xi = 3990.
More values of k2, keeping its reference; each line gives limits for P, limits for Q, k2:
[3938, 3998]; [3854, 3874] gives 5.4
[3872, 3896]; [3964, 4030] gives 0.4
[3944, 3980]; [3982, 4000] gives 9.4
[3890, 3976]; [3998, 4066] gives 6.1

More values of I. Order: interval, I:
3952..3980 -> 3978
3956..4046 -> 3981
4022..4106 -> 4068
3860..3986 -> 3981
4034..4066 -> 4062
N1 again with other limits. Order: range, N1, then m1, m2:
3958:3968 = 224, -88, 136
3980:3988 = 208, 49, 257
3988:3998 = 270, 12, 282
